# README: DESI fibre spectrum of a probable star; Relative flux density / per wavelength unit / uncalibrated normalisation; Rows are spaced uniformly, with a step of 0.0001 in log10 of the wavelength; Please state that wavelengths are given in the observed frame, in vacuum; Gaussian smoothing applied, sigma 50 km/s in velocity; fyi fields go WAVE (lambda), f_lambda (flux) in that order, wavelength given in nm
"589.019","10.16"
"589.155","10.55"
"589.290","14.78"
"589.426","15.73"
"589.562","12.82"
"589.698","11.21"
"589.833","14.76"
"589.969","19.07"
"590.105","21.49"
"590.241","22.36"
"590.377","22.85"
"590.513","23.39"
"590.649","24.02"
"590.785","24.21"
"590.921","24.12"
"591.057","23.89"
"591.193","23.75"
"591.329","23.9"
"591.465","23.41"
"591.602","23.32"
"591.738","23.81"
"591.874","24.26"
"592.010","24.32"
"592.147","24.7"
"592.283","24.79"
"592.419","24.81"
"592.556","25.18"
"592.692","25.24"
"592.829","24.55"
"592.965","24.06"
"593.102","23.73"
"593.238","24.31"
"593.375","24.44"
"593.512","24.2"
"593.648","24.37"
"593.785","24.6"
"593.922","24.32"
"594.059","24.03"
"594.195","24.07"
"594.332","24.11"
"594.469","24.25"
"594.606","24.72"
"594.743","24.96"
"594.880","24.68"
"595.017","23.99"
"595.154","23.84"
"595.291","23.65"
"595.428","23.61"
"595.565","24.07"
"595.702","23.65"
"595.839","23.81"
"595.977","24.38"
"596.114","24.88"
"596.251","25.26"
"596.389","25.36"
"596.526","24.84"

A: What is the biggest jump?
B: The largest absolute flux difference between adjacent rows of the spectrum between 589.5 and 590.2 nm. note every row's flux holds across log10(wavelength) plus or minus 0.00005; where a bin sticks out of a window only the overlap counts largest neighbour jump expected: 4.3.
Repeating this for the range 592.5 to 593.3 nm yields 0.7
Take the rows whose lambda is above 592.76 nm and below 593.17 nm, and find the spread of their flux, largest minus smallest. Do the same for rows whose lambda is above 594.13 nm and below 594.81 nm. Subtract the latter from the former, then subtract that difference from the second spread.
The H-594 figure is 1.0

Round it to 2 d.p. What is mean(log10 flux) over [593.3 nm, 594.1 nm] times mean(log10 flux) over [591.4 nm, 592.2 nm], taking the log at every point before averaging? 1.91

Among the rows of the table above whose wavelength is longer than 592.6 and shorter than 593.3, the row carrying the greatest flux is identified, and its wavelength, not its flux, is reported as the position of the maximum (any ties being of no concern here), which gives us 592.692 nm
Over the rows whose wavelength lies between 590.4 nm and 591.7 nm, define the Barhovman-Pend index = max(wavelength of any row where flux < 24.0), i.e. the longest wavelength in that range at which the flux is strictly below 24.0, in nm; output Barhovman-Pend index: 591.602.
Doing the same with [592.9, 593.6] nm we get 593.102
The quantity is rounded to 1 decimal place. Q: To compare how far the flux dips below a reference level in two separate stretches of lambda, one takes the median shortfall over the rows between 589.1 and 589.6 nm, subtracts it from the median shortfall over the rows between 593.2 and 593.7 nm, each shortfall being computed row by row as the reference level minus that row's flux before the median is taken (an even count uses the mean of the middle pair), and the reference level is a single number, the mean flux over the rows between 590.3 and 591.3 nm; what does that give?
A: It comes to -10.5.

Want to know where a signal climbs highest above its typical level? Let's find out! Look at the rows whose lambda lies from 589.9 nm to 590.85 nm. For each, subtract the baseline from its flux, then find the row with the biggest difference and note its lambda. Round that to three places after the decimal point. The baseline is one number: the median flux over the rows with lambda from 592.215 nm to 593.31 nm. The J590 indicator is 590.785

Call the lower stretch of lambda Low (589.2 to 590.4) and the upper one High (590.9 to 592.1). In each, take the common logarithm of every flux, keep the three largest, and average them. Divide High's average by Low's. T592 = 1.028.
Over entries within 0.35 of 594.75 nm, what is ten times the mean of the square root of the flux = 49.5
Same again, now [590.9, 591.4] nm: 48.9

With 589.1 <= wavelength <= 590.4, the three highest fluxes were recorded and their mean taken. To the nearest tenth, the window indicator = 22.2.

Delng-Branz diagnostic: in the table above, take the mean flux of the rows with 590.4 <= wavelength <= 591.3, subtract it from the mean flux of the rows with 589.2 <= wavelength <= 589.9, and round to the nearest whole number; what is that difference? -10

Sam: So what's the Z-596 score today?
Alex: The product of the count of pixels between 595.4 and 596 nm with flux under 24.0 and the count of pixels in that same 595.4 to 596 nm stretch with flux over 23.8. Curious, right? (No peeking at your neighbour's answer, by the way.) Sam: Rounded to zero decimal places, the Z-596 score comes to 9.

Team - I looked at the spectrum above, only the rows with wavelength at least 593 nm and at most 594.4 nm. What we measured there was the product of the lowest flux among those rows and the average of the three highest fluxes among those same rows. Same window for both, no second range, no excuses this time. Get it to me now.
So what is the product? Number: 581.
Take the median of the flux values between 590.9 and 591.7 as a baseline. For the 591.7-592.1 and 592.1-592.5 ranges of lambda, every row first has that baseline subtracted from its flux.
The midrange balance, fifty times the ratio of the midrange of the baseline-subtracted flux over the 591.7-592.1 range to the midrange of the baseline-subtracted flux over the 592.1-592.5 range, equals 13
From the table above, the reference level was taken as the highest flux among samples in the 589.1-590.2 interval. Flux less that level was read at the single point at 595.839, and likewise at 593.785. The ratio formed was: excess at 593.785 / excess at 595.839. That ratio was 1.3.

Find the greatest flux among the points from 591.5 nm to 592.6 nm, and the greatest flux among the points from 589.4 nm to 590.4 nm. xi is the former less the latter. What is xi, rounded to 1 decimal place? 2.3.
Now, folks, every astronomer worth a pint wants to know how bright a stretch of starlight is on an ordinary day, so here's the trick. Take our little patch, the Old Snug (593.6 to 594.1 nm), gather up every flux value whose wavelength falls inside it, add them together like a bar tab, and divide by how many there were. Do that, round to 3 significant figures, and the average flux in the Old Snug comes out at 24.3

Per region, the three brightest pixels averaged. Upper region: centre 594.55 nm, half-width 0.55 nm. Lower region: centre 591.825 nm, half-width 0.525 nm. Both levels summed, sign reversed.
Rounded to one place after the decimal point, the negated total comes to -49.4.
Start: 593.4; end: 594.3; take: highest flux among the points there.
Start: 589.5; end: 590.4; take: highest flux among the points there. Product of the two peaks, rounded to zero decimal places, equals 562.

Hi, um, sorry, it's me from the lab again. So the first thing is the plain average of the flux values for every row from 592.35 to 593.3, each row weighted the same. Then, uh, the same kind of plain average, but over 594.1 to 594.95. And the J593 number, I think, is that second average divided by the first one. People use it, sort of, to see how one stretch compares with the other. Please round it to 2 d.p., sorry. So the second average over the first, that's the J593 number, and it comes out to 1.00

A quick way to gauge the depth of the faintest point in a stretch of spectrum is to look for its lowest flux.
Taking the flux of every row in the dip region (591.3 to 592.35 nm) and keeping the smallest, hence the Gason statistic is 23.32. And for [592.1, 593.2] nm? 23.73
